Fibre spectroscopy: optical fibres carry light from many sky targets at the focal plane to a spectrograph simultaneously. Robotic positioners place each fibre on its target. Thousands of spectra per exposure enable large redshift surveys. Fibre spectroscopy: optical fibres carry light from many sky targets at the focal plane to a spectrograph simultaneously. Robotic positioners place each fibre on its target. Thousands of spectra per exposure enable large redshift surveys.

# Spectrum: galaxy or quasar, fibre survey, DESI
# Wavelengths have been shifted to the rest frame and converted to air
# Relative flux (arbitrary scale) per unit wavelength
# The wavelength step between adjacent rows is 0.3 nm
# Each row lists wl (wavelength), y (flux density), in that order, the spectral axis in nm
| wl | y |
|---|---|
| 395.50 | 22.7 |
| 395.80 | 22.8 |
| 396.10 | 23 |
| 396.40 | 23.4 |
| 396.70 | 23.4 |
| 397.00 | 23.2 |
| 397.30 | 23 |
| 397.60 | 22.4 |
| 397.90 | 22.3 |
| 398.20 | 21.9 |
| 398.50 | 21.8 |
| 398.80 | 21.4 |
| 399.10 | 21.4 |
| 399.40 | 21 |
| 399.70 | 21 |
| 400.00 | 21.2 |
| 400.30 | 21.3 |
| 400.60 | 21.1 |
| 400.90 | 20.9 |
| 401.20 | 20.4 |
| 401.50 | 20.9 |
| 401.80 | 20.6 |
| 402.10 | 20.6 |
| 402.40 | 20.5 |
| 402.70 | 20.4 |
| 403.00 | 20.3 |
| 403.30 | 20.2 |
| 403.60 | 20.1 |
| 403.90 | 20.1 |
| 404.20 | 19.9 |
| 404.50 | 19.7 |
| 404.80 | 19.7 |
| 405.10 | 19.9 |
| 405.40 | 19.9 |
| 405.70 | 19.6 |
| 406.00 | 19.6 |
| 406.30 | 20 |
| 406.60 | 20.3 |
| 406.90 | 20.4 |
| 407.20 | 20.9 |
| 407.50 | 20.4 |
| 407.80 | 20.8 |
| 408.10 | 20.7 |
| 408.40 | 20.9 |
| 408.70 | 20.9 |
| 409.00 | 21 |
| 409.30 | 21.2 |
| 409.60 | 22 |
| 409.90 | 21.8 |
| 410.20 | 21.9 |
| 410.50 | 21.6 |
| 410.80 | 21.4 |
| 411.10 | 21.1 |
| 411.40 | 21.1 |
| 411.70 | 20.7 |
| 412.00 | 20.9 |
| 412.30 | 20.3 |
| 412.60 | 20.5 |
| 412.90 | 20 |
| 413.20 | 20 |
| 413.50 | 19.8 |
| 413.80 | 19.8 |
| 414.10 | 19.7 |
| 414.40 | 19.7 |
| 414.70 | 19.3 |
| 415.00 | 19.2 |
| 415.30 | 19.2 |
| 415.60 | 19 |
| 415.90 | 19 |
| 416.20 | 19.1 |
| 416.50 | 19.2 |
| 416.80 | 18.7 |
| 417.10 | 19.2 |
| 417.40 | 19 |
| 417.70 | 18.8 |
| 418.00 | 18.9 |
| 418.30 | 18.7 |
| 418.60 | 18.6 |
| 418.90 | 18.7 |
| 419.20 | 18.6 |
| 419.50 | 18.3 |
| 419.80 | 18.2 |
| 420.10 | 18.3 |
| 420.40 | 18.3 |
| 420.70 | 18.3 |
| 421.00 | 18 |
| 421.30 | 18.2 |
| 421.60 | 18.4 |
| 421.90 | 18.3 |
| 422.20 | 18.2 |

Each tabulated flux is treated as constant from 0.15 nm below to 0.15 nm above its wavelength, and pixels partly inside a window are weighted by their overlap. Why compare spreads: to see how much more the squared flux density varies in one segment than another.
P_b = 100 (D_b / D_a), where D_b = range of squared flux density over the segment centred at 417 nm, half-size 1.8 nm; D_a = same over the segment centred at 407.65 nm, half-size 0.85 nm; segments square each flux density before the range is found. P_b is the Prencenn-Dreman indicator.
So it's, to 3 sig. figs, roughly 110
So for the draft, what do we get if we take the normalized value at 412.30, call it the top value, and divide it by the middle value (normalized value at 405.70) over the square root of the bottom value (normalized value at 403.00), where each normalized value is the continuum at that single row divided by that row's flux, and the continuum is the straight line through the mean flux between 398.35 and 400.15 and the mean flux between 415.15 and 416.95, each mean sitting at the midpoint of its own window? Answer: 0.93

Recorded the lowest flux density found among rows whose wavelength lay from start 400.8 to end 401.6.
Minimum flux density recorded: 20.4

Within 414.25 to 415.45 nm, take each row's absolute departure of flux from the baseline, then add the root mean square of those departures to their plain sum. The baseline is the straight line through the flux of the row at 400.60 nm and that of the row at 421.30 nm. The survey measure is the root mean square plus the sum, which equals 1.3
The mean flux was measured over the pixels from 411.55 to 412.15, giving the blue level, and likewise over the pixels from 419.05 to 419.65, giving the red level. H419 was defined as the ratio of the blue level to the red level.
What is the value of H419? 1.13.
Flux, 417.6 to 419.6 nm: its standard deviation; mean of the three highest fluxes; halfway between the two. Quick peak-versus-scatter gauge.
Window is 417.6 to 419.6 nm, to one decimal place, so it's 9.5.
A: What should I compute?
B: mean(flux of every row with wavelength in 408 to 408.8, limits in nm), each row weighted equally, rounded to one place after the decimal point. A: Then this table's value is 20.8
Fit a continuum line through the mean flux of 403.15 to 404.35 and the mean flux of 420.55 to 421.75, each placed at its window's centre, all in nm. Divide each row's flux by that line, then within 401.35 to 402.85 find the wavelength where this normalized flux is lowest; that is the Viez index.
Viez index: 402.70 nm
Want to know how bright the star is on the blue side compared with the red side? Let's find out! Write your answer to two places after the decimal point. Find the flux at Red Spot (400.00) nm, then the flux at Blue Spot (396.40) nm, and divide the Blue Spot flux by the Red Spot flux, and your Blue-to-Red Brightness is 1.10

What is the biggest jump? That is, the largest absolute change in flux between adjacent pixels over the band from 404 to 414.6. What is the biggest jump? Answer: 0.80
